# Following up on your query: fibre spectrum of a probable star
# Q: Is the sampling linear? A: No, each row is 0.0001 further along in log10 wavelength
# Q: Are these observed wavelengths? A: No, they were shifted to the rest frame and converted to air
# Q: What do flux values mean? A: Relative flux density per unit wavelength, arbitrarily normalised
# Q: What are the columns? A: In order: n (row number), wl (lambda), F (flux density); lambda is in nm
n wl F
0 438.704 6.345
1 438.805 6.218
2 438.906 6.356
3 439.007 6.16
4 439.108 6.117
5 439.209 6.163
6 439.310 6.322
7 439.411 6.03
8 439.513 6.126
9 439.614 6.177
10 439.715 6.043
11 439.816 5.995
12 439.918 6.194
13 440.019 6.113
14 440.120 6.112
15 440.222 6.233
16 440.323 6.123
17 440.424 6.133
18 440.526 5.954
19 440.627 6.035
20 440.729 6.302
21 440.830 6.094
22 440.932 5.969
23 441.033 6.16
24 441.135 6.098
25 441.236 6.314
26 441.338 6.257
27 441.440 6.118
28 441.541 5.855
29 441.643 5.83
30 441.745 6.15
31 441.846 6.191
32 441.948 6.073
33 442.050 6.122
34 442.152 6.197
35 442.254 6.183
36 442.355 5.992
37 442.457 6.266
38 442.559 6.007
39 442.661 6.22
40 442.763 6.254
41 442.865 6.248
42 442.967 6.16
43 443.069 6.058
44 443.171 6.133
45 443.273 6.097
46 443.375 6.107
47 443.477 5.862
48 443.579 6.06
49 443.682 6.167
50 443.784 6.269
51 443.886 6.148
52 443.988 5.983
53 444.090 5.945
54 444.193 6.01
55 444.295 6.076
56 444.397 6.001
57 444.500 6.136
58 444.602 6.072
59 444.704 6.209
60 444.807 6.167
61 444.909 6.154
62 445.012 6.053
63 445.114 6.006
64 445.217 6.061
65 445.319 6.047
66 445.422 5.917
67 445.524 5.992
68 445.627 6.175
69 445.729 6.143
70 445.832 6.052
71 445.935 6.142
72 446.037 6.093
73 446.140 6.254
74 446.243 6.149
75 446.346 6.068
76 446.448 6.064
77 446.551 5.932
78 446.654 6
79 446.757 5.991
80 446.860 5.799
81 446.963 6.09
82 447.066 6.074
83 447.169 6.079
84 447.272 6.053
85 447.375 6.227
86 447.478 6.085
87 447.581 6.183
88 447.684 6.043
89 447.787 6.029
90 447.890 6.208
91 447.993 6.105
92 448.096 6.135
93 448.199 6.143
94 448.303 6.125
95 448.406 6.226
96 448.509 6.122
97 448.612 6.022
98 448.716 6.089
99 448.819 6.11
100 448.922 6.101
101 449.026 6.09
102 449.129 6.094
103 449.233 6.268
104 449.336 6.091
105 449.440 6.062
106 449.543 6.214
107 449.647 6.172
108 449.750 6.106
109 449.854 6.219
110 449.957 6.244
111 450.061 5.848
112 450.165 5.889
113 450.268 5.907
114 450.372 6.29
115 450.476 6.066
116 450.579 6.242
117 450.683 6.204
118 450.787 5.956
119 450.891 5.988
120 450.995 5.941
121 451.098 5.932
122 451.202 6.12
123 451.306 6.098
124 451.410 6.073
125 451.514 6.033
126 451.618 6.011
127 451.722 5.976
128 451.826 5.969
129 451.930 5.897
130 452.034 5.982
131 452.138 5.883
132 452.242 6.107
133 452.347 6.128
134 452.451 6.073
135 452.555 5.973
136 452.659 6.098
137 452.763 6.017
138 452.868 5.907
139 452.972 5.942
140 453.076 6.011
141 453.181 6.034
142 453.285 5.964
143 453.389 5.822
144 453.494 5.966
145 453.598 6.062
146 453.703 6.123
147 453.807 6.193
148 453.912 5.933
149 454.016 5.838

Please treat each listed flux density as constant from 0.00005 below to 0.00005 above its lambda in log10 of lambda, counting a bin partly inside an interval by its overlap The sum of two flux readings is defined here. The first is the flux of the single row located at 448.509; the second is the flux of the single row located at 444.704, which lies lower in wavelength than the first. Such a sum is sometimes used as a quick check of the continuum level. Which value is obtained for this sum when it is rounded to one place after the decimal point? 12.3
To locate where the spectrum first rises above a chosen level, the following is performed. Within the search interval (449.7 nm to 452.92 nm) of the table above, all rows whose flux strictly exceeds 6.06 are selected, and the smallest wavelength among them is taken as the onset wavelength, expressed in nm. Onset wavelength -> 449.750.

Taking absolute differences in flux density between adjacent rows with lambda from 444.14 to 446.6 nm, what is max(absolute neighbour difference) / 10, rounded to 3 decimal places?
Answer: 0.018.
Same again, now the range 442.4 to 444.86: 0.026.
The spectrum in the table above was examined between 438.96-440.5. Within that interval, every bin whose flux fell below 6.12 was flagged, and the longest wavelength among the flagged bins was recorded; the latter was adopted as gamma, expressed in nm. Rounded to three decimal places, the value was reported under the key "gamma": 440.120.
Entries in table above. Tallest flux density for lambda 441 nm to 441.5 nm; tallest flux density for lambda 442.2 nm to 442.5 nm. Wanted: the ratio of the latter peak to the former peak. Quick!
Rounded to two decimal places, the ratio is 0.99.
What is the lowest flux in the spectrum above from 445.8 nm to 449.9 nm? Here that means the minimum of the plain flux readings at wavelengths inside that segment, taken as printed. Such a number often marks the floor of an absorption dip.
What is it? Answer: 5.799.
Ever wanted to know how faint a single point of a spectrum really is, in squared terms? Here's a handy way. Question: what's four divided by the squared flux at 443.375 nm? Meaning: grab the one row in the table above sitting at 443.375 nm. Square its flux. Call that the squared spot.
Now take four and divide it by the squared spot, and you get 0.107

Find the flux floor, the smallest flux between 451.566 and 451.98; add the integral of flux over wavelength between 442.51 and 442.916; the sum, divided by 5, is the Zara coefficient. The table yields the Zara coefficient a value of 1.68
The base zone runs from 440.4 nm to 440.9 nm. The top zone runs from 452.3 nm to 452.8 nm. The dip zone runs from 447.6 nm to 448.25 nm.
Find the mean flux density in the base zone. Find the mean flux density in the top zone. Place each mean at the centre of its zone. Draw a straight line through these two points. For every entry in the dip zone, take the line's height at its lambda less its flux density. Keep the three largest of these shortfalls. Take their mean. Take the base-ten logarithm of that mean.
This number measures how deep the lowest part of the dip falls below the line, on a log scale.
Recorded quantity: -1.8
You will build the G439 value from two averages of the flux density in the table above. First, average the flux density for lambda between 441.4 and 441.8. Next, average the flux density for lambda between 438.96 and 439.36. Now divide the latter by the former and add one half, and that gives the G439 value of 1.53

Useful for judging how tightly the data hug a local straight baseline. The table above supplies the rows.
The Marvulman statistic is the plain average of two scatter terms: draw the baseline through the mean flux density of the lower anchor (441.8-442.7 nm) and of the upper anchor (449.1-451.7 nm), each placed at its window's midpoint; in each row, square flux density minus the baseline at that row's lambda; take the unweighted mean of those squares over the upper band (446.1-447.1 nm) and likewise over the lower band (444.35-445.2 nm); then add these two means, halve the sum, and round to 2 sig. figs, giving 0.012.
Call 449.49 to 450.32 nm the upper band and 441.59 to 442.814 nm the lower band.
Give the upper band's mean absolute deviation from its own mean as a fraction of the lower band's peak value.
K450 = 0.0232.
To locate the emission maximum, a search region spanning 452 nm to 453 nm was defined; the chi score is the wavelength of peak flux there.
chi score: 452.347 nm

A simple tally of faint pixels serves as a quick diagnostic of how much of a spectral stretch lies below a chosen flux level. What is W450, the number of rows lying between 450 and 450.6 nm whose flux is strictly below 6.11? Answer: 4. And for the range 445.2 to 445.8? 4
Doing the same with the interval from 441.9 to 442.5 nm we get 2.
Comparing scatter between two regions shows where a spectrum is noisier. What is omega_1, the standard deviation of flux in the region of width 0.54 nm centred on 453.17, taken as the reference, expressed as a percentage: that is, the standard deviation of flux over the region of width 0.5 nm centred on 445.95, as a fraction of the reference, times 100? 92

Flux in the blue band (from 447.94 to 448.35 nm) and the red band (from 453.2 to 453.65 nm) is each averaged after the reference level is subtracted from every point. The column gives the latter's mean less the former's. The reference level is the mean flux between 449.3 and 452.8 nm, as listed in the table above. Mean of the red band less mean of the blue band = -0.17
